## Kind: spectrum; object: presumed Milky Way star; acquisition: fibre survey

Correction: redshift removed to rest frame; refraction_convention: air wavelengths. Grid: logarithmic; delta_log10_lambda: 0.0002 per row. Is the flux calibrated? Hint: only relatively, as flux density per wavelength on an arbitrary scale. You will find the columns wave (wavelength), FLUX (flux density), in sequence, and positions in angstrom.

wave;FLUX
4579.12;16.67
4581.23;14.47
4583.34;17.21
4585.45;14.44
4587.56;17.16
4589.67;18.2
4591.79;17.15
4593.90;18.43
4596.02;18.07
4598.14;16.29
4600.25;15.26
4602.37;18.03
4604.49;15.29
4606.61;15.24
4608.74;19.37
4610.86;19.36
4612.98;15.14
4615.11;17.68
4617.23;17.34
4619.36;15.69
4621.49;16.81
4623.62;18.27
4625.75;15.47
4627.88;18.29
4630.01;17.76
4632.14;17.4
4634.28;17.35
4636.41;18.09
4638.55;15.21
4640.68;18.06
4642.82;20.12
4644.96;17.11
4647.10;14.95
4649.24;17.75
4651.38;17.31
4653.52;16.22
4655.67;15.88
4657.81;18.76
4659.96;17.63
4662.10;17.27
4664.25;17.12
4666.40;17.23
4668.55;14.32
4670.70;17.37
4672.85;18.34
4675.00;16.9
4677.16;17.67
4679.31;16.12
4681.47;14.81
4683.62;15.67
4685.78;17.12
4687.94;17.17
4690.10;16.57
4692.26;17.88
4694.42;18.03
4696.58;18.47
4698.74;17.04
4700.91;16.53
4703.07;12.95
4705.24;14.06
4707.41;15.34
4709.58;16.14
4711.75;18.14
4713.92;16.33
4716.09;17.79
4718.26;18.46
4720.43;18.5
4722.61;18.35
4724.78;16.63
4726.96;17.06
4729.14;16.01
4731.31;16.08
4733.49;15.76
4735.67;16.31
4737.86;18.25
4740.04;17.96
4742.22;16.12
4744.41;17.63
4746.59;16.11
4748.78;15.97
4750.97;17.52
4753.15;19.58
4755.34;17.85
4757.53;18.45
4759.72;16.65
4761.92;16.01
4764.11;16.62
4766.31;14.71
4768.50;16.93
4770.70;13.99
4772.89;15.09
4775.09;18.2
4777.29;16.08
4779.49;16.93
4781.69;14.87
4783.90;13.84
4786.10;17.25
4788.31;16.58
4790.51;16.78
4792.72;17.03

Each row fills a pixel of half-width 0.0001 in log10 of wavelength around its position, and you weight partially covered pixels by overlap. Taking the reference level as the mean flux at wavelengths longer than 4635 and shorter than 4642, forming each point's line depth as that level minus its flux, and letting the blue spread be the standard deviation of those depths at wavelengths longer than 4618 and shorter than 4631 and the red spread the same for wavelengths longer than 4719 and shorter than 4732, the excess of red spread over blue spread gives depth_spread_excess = -0.2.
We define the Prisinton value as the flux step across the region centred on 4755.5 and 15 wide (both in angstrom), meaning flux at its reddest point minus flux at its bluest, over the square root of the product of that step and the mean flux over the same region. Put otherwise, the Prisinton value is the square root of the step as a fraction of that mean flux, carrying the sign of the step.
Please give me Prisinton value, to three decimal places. 0.048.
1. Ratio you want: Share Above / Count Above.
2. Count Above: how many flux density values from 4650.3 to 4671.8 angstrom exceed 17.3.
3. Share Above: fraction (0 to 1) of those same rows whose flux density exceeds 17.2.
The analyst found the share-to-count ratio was 0.15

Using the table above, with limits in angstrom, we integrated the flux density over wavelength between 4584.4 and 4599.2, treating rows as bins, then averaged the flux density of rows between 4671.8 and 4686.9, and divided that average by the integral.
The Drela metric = 0.0658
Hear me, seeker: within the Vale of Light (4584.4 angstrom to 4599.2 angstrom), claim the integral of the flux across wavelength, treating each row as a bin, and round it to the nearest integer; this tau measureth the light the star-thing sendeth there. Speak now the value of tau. 253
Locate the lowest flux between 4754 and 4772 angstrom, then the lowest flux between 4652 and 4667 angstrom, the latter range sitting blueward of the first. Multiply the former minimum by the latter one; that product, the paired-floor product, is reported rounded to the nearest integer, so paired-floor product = 222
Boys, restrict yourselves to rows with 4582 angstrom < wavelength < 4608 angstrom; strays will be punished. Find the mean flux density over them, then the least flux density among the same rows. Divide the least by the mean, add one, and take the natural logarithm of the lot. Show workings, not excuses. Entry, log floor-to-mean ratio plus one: 0.622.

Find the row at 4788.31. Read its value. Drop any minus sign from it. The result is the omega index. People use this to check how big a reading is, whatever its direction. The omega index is 16.6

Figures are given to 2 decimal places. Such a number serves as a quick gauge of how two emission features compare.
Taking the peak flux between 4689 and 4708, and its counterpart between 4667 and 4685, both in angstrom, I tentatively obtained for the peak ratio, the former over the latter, 1.01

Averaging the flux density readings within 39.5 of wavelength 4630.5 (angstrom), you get 17.1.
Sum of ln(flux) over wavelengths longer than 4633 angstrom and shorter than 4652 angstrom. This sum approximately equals 25.64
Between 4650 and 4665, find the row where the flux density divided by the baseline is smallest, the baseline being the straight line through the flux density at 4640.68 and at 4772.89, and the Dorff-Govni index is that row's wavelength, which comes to 4655.67 angstrom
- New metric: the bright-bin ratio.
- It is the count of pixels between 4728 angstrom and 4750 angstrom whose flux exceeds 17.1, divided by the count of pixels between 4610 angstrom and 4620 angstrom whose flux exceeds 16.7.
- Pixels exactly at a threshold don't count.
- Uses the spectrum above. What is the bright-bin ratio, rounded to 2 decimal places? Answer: 1.00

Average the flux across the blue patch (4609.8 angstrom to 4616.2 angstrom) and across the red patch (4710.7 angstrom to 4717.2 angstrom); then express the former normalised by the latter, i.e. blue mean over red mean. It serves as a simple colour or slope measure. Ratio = 1.00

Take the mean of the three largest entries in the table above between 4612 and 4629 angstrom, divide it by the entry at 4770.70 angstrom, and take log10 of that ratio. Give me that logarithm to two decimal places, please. 0.11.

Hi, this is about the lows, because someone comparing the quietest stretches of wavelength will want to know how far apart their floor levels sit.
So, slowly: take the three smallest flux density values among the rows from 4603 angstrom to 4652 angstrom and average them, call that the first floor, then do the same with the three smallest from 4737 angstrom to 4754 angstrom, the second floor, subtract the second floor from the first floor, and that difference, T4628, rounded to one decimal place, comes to -1.0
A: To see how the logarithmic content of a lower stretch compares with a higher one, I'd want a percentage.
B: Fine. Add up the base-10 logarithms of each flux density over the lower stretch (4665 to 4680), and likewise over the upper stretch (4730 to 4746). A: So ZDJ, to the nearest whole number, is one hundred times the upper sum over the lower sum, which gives 100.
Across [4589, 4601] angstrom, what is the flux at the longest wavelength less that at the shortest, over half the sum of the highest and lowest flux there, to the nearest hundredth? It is -0.17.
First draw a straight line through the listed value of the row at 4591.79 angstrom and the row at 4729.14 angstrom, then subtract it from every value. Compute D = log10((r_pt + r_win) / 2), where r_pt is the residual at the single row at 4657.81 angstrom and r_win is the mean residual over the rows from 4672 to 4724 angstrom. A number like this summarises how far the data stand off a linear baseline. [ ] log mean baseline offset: 0.14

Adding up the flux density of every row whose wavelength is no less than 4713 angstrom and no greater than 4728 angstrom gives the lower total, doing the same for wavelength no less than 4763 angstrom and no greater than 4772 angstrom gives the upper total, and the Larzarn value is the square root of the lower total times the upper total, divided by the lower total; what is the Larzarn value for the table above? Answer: 0.7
